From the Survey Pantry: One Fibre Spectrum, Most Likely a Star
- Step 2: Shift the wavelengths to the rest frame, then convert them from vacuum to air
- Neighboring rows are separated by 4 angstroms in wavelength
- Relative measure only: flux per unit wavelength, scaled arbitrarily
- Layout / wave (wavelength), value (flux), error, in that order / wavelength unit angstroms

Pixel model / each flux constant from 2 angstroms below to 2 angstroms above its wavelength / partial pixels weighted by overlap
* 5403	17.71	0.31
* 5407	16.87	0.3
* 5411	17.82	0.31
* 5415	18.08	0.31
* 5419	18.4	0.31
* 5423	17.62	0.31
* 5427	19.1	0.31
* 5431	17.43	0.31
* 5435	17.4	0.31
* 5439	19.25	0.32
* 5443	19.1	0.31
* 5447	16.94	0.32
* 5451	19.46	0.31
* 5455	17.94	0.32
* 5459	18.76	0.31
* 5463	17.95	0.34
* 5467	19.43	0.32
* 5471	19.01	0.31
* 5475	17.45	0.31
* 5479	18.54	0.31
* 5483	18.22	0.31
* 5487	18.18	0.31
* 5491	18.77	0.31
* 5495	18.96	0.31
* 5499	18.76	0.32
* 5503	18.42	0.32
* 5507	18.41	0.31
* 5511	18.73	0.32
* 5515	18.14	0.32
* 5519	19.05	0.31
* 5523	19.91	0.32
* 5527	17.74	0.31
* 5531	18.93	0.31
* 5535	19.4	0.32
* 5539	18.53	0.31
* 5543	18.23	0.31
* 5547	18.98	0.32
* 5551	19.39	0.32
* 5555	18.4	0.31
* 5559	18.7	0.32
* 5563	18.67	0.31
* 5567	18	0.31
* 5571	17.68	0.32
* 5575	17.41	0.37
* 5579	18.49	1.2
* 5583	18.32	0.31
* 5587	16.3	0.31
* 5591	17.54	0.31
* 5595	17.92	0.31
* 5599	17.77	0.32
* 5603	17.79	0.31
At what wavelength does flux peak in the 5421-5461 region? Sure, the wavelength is 5451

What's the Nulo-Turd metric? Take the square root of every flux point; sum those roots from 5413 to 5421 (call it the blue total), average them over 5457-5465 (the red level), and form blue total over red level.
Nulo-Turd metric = 1.99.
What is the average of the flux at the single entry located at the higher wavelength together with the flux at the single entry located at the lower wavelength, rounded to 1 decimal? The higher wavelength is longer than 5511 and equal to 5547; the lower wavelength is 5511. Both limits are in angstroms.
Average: 18.9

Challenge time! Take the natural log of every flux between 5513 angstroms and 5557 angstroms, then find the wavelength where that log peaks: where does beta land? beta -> 5523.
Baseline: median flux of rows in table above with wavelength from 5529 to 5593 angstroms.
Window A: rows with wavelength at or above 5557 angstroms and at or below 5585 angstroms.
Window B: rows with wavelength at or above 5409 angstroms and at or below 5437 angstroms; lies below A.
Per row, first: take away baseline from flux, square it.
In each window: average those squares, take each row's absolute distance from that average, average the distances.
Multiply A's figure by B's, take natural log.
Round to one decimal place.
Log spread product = -2.2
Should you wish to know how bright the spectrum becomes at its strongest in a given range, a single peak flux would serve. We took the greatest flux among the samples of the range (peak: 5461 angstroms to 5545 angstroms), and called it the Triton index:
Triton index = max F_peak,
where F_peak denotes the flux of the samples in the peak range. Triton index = 19.91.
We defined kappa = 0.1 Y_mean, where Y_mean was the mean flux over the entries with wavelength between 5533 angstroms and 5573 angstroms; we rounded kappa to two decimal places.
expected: 1.86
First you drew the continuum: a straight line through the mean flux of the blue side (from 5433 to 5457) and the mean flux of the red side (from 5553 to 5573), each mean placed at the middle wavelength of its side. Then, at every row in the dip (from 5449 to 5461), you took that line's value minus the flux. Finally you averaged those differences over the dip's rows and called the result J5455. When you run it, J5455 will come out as -0.4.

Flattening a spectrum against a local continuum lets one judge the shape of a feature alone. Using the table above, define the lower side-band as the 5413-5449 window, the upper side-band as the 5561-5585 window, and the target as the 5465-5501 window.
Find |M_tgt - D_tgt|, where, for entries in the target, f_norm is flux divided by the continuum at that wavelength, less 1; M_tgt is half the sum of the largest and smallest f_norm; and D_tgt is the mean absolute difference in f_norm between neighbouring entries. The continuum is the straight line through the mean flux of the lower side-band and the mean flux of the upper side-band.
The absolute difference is 0.013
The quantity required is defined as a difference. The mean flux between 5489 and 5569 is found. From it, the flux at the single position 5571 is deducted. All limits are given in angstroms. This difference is 1.0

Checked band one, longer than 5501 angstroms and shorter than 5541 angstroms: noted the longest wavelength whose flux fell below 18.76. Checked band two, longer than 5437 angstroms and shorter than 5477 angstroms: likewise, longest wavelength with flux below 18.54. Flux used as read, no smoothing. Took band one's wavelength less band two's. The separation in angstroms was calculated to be 64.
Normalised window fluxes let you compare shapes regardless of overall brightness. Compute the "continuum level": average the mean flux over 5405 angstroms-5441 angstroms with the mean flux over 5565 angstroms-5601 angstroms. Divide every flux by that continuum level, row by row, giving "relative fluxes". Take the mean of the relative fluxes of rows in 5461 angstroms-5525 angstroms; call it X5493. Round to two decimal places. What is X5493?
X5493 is 1.04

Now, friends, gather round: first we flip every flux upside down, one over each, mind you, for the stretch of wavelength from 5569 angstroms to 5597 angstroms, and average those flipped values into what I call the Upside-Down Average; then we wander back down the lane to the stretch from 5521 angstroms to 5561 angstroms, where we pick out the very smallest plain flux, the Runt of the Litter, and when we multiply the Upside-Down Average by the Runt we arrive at 1.01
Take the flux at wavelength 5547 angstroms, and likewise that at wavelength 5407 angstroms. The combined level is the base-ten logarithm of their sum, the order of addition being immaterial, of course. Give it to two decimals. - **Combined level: 1.55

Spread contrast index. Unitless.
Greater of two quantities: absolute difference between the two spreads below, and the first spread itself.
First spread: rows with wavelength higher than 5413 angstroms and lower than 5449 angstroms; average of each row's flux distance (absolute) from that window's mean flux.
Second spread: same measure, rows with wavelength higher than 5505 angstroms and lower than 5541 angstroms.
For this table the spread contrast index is 0.73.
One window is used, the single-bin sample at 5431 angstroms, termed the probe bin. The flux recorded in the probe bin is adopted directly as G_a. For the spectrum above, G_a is 17.43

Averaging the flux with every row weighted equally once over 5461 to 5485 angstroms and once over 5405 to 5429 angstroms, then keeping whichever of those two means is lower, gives 18.0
